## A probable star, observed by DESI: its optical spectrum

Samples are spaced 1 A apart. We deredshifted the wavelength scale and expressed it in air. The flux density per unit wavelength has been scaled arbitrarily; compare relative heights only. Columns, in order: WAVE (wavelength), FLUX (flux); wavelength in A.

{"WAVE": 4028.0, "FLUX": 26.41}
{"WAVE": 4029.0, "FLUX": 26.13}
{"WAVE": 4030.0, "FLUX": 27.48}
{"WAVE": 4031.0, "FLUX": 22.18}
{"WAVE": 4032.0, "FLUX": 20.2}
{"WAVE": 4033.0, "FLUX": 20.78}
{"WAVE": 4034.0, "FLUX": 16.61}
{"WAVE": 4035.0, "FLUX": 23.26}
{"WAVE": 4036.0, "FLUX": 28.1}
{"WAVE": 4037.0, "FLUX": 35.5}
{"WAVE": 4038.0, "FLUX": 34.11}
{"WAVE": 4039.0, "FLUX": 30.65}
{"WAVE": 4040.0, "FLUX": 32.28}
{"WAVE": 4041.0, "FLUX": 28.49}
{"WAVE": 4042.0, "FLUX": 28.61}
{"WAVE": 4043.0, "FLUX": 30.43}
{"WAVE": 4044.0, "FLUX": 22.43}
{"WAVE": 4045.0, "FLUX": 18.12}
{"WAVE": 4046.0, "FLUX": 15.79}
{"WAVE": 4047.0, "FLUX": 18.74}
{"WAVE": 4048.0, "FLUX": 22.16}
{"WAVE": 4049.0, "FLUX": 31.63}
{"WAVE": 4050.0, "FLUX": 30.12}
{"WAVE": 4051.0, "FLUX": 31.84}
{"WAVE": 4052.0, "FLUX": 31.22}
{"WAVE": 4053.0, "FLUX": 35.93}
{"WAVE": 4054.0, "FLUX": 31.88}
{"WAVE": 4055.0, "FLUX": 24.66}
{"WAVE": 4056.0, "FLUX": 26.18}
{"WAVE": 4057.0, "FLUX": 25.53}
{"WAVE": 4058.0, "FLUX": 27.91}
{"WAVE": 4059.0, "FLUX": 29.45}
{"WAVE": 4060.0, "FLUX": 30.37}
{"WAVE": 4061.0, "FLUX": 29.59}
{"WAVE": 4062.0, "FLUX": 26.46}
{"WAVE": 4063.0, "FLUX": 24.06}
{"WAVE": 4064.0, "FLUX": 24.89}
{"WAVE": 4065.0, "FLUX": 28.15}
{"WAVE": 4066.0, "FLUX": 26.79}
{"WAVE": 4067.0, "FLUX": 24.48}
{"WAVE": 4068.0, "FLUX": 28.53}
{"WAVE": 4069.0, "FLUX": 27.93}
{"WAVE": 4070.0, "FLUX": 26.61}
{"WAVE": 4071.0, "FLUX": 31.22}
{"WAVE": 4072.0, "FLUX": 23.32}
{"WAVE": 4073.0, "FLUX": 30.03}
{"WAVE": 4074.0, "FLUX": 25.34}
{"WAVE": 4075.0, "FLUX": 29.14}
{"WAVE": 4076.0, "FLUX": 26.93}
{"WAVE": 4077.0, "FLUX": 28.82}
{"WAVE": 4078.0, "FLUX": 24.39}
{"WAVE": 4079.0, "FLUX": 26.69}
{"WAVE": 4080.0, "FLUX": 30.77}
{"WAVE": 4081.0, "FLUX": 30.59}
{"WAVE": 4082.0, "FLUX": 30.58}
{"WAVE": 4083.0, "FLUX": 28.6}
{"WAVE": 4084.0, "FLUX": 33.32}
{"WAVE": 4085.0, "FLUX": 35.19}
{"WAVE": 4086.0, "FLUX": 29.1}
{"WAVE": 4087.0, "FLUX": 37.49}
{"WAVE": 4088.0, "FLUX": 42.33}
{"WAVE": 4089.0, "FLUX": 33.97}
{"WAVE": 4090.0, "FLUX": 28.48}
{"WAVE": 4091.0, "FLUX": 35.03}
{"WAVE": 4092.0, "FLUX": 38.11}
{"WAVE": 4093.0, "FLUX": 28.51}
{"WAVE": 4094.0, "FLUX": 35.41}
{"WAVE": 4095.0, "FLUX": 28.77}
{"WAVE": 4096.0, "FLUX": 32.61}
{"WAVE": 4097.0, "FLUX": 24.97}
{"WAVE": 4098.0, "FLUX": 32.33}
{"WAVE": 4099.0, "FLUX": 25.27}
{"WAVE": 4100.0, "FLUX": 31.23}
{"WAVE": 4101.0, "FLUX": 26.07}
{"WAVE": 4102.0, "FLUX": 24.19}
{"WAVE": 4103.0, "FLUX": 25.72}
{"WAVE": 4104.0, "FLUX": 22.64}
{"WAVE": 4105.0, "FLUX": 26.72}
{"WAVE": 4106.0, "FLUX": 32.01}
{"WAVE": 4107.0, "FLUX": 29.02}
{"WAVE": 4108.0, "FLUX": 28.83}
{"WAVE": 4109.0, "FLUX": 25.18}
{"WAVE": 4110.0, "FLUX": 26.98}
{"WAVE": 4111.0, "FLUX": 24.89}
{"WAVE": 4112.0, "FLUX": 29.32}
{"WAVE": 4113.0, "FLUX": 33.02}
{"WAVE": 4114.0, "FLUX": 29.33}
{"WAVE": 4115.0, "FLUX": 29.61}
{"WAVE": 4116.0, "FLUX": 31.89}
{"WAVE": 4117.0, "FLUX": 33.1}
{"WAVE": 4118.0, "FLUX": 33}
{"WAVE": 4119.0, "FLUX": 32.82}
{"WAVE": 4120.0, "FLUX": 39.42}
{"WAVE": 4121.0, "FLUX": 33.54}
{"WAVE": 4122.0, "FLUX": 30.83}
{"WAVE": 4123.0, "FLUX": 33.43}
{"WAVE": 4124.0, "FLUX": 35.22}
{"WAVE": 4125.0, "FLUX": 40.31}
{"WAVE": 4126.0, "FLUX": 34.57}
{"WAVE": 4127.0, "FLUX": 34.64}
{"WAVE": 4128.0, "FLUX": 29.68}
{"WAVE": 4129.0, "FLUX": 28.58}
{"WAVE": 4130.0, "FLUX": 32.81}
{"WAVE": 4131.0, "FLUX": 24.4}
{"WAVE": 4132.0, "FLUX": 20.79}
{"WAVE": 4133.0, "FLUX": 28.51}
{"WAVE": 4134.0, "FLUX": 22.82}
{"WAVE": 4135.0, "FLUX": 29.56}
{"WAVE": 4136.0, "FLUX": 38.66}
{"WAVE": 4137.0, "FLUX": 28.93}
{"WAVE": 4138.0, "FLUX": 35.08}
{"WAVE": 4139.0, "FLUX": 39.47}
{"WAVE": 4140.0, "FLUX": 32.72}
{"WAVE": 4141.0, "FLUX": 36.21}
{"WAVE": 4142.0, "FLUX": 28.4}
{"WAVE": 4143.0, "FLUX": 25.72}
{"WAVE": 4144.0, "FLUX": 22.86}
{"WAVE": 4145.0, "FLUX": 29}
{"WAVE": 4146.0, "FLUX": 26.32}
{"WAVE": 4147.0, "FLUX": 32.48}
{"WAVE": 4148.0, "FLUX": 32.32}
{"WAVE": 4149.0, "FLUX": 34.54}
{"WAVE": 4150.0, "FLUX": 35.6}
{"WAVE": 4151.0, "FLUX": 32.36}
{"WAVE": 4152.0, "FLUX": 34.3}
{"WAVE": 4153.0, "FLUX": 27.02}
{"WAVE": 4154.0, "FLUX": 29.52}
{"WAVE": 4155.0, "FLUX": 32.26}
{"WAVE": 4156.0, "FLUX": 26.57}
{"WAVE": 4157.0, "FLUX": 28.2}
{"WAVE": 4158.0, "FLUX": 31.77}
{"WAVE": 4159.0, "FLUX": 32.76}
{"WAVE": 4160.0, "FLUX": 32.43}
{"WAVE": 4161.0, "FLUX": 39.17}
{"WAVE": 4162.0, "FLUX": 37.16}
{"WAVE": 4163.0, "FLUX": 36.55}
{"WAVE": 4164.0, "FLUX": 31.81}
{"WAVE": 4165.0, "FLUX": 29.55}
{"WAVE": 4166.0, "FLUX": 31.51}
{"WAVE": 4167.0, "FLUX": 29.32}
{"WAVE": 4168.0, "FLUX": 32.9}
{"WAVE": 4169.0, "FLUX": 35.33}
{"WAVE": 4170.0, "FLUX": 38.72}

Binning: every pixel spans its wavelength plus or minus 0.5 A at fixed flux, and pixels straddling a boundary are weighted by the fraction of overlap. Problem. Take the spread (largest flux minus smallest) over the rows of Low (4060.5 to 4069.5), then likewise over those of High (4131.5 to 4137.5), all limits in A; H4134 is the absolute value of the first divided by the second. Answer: 0.31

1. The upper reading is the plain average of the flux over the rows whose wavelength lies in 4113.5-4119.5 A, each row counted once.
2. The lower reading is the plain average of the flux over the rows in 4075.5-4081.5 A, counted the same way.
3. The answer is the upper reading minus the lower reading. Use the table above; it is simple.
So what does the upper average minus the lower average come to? 4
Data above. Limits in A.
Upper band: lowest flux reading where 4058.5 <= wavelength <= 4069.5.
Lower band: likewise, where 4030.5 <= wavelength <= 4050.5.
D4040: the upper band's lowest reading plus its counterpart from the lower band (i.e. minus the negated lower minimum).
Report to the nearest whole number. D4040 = 40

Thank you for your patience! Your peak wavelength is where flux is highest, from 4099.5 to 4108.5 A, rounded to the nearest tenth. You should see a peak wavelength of 4106.0 A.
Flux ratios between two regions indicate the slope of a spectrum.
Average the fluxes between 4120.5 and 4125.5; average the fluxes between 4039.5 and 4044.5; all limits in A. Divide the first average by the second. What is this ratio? 1.22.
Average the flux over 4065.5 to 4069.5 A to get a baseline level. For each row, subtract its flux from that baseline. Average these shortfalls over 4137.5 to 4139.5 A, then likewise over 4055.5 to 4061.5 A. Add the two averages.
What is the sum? -12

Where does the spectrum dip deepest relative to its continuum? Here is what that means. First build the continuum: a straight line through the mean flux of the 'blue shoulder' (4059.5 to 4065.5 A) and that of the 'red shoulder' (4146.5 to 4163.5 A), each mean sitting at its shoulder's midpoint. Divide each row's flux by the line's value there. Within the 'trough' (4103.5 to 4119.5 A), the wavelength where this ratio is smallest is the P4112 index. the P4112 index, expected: 4104.0 A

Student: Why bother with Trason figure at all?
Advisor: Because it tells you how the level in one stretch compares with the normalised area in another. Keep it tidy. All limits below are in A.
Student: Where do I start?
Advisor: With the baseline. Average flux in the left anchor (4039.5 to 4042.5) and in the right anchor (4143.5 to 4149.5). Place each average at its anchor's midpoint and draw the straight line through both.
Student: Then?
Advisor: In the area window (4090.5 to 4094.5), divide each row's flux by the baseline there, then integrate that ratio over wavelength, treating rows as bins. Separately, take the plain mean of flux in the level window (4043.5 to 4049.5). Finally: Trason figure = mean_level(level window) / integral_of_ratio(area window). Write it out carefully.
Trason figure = 4.7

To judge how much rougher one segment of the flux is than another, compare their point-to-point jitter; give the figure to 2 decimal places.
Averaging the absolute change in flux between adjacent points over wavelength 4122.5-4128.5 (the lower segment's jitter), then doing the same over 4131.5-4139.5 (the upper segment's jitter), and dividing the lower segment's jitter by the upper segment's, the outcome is 0.50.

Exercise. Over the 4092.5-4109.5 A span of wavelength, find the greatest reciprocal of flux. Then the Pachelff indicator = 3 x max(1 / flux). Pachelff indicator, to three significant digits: 0.133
